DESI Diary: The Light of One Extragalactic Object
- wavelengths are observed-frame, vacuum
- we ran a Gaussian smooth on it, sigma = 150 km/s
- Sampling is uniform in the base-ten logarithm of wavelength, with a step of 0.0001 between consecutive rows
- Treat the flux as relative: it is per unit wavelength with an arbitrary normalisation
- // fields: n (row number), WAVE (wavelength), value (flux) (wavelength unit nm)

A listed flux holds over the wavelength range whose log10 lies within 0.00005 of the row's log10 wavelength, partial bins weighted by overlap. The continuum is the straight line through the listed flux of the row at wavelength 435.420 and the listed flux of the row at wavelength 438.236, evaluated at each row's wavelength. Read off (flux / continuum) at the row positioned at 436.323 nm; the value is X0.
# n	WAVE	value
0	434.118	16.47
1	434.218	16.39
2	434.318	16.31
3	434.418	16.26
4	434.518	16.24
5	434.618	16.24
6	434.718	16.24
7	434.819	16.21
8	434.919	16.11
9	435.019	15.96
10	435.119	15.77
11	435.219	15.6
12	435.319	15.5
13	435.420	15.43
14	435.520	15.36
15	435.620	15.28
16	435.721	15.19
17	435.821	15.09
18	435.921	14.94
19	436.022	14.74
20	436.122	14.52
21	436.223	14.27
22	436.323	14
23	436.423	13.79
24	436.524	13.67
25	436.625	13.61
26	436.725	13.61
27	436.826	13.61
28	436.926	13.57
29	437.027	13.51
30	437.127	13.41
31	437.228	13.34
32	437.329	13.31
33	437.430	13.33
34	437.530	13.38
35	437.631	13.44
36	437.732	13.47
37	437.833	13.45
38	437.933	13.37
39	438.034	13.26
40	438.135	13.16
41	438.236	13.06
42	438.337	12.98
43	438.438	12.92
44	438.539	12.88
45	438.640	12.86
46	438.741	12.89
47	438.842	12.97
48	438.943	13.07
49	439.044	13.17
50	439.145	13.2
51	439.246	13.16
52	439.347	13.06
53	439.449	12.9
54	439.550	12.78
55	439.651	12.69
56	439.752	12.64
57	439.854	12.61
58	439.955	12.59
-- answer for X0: 0.95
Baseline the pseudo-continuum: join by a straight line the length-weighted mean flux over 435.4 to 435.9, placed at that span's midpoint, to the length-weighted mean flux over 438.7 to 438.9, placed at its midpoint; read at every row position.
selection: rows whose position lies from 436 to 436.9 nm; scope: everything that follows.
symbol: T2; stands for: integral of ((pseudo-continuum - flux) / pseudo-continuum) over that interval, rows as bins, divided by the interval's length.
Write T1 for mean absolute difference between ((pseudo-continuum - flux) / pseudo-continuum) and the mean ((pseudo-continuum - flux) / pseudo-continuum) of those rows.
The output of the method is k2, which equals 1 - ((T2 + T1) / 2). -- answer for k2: 0.97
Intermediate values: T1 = 0.014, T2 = 0.050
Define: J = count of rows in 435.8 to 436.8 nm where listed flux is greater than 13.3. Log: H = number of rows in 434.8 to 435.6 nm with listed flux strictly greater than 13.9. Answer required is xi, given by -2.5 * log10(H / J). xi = 0.2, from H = 8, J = 10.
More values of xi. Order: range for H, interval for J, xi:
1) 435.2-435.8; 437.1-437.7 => 0.0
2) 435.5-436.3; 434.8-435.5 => -0.1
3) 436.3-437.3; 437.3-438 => 2.1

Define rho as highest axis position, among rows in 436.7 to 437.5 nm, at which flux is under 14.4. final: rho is 437.430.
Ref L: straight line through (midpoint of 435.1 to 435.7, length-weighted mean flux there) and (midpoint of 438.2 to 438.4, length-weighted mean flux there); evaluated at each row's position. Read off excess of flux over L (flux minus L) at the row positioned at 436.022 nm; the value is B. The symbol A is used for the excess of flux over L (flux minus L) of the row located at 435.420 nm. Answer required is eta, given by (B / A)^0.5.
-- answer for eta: 8.6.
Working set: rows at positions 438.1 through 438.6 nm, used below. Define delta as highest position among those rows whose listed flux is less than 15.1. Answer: 438.539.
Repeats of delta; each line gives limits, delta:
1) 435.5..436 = 435.921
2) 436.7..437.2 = 437.127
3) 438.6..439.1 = 439.044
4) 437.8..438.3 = 438.236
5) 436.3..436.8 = 436.725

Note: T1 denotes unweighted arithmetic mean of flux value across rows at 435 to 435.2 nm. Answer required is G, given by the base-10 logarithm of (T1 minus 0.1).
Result 1.20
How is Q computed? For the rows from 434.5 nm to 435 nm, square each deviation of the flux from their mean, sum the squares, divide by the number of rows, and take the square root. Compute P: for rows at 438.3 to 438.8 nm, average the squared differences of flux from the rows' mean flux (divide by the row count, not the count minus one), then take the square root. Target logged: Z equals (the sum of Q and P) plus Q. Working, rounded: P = 0.04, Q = 0.05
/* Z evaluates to 0.14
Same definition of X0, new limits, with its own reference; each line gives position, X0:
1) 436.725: 0.95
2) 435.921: 1.00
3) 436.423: 0.95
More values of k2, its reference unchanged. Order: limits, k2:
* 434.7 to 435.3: 1.00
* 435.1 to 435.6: 1.00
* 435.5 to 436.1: 0.99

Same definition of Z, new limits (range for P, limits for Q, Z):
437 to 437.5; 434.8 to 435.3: 0.52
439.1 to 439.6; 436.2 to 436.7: 0.64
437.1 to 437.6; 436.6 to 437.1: 0.11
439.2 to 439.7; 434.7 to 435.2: 0.52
